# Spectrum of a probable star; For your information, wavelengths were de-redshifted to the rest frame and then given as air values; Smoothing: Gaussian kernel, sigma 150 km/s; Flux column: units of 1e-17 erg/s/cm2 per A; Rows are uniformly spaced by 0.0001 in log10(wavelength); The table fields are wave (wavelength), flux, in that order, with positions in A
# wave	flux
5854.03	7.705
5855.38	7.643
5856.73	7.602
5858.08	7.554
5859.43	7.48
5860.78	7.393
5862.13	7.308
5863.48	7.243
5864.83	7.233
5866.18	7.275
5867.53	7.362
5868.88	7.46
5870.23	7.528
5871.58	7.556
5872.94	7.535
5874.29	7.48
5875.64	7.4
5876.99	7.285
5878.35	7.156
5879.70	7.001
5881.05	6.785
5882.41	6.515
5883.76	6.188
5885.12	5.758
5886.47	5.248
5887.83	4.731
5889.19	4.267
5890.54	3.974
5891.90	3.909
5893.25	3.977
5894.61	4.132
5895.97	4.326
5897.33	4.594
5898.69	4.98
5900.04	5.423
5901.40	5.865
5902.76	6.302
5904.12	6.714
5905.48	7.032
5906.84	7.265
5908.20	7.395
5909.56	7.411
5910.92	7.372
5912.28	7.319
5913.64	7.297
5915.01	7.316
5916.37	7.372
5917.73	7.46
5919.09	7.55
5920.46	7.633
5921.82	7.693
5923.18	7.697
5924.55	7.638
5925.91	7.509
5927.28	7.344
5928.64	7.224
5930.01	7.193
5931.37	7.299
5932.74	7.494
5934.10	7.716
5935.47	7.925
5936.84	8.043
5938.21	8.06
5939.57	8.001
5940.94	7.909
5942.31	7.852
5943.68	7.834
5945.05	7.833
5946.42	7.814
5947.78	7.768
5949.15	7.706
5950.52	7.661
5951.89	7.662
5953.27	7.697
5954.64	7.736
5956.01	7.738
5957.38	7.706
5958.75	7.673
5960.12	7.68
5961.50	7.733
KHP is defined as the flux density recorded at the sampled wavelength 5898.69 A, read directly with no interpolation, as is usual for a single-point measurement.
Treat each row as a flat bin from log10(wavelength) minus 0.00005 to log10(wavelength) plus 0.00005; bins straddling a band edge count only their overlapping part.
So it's 4.98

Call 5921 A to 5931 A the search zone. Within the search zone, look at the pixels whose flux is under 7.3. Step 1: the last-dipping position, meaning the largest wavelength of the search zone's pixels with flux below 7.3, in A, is 5930.01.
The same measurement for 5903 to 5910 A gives 5906.84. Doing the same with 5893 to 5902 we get 5901.40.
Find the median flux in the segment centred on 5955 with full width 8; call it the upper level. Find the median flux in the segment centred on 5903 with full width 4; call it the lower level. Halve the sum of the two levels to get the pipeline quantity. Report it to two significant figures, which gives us 7.0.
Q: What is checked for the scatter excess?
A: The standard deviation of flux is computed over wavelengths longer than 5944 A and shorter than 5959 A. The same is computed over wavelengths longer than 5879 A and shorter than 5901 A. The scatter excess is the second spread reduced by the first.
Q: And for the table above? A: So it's 1.0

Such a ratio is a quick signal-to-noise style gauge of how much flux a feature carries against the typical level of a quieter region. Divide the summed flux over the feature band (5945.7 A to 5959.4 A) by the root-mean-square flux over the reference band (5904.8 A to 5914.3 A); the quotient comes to 11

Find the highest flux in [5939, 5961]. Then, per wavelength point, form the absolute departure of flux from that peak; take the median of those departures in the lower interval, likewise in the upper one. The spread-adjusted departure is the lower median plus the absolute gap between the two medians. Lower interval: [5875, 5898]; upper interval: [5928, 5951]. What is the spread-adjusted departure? 5.3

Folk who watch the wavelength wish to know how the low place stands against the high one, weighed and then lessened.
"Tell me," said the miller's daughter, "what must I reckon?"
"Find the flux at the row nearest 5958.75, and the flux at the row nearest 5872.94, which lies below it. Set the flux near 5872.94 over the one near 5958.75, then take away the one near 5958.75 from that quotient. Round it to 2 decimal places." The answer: -6.69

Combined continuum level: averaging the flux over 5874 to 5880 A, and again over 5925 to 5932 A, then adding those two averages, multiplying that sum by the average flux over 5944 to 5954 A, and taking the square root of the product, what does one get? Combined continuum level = 10.6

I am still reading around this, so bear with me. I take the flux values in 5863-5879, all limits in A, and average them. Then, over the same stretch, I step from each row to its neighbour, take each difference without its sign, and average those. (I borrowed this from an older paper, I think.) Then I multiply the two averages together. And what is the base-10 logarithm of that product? -0.31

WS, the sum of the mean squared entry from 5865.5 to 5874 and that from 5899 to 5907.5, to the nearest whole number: 97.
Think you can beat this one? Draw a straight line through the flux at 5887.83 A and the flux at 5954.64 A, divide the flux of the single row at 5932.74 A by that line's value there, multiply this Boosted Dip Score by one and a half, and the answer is 1.7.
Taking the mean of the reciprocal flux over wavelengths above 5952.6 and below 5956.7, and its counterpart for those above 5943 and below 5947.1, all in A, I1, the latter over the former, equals 0.99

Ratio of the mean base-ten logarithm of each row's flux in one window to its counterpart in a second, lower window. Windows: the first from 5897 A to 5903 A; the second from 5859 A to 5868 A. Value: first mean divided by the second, 0.85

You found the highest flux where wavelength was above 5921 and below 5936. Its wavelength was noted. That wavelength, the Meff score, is 5935.47 A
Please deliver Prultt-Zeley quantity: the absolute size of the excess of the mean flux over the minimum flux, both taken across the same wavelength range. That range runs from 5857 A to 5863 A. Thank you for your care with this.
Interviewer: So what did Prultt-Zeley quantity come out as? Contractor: 0.13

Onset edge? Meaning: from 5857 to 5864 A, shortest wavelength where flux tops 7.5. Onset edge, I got 5858.08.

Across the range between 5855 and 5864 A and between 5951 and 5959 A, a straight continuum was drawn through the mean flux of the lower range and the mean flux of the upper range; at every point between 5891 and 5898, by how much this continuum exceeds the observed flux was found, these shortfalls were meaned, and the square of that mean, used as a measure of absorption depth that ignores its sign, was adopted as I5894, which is 11.3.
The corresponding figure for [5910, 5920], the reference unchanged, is 0.0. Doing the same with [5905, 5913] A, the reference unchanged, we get 0.1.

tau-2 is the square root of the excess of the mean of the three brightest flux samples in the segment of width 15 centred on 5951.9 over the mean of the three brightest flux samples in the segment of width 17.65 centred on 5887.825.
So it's 1.02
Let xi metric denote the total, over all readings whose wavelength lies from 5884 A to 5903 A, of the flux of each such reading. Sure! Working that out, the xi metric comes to 67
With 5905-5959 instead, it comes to 304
